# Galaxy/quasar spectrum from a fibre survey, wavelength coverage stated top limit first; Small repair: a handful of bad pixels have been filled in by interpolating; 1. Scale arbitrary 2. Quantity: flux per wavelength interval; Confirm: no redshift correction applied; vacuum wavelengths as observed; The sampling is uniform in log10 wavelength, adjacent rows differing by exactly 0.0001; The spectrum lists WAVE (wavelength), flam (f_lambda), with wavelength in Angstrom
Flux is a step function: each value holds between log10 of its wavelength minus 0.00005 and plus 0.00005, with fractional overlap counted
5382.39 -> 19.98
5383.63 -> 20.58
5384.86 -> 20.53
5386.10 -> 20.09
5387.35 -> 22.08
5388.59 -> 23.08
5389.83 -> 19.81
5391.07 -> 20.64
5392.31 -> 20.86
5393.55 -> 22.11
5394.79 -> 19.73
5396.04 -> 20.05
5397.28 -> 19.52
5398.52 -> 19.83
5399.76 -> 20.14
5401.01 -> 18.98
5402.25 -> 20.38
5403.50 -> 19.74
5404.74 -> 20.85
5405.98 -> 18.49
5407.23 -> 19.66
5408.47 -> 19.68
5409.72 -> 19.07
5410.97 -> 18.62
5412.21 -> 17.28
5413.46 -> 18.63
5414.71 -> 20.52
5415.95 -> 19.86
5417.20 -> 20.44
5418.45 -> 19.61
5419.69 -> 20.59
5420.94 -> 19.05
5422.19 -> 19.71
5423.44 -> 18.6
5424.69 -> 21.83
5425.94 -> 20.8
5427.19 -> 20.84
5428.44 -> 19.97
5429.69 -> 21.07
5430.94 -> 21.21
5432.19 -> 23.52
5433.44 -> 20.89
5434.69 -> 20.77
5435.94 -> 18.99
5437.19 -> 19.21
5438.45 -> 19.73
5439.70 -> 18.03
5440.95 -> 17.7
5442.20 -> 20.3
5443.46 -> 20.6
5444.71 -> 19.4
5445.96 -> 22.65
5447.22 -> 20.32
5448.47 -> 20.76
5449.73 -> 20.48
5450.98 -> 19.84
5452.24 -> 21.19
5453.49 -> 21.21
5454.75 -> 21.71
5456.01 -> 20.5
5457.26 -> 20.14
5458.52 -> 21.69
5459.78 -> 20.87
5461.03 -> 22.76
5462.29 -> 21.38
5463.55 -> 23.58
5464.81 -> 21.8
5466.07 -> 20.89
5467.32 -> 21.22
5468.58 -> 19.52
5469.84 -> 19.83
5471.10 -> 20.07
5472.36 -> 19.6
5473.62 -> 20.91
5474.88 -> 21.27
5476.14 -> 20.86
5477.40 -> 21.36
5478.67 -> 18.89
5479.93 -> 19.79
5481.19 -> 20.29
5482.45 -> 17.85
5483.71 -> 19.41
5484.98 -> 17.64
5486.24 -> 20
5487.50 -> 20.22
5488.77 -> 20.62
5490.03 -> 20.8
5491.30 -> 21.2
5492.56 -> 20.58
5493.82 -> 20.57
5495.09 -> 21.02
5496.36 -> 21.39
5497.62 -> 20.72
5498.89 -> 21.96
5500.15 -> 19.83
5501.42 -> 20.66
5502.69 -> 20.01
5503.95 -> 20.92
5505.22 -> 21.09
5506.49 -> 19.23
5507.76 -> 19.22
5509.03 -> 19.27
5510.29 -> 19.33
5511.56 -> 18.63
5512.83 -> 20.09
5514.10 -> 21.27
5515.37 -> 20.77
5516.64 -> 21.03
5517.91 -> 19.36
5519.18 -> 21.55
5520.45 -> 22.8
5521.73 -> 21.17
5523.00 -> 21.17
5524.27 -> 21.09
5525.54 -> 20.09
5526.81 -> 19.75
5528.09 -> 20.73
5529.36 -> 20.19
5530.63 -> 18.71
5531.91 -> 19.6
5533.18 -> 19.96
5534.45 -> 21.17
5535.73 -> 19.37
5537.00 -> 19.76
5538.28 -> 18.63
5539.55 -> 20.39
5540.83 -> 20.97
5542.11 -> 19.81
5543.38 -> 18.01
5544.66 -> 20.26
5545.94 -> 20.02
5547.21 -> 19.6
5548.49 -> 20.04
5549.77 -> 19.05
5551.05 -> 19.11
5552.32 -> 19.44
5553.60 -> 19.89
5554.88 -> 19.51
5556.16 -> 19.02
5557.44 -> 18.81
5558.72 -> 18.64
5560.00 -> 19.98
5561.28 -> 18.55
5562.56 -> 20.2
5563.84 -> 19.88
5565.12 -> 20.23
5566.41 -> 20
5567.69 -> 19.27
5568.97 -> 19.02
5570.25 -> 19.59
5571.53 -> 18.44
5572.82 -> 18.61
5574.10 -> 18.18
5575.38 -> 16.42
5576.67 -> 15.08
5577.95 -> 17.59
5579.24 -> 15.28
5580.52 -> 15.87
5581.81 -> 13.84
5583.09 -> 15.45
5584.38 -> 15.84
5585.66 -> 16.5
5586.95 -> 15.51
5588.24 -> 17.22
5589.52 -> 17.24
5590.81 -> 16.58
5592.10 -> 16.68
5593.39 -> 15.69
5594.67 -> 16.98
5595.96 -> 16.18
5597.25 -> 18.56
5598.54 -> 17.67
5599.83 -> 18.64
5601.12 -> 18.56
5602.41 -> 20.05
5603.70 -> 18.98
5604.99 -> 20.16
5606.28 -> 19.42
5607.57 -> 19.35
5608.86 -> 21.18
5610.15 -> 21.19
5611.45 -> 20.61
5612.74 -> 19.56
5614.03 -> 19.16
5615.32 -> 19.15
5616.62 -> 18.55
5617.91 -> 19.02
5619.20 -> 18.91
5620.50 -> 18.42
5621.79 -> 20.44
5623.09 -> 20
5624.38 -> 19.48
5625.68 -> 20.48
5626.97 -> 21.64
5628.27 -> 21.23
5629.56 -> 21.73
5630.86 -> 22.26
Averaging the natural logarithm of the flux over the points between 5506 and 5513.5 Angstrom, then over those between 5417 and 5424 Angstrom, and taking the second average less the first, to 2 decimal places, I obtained 0.02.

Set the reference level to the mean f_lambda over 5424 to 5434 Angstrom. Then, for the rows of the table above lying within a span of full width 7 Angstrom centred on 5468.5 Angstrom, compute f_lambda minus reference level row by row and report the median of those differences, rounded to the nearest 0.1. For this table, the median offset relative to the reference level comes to -1.2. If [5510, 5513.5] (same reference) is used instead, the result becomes -1.9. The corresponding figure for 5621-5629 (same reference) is -0.8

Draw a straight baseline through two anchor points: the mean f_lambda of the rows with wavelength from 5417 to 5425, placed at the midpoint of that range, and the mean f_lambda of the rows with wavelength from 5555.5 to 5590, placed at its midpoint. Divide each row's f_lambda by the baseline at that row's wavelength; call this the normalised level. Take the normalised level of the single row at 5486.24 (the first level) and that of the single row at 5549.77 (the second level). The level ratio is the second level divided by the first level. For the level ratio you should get 1.00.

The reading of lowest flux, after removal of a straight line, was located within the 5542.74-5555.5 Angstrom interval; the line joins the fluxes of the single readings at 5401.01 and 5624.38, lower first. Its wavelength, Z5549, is 5543.38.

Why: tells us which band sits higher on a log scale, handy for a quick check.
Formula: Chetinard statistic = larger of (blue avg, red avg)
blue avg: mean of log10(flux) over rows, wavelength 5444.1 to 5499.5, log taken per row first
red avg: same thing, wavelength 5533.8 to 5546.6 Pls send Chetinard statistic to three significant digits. 1.31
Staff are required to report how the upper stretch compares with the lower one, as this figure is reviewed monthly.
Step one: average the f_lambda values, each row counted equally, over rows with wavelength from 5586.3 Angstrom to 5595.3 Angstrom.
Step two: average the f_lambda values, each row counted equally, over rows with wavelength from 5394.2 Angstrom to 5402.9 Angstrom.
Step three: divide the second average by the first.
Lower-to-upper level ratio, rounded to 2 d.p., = 1.20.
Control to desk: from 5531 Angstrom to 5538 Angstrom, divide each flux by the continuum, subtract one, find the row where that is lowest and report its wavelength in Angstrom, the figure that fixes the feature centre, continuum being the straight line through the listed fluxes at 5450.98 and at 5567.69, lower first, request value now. 5535.73 Angstrom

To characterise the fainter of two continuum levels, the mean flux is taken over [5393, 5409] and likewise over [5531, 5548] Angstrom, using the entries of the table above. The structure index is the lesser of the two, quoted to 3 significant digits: 19.8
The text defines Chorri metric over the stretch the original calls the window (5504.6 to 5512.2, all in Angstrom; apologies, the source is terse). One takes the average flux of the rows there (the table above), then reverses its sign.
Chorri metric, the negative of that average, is -19.5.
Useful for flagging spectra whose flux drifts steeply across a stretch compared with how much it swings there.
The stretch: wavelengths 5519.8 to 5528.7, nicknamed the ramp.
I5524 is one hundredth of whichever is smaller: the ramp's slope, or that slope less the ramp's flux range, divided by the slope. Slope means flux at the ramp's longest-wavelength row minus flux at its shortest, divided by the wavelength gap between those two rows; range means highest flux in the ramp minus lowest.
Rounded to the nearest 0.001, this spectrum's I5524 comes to -0.003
